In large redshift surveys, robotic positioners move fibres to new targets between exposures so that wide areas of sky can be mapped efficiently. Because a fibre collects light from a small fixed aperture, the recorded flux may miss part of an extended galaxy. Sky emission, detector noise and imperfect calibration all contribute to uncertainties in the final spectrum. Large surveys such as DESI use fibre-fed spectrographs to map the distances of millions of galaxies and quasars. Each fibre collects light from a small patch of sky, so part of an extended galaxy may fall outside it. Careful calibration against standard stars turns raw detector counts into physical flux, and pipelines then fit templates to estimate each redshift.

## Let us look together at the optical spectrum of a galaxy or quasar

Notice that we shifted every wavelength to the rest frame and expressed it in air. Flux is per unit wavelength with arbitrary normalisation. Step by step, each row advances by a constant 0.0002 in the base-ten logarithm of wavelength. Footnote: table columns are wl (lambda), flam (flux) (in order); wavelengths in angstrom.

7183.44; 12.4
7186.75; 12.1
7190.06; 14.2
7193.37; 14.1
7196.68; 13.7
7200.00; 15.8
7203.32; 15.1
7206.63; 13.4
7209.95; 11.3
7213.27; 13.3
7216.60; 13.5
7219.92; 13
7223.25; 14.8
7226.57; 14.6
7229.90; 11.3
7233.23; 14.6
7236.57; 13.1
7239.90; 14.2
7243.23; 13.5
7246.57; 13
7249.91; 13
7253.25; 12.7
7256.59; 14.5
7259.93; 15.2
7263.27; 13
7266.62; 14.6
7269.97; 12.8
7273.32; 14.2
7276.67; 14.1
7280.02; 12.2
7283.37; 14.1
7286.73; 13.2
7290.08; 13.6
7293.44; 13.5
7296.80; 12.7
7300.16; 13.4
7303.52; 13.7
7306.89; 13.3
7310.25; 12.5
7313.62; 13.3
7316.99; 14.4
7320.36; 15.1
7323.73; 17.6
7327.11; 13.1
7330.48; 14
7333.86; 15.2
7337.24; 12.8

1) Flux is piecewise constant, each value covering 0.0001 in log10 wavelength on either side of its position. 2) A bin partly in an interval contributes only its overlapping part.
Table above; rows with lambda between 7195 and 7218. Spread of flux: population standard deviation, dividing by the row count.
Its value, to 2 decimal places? 1.33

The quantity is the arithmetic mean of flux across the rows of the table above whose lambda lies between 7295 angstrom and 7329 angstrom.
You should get 13.9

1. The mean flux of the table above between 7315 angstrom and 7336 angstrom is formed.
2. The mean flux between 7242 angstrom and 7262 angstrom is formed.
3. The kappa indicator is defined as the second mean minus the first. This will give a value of -1.2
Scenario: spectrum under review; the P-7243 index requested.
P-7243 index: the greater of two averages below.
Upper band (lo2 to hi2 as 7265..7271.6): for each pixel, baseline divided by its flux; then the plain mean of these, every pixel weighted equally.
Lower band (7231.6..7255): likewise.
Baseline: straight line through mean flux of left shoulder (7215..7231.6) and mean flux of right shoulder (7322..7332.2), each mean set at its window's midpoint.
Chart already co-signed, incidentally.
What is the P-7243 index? 1.03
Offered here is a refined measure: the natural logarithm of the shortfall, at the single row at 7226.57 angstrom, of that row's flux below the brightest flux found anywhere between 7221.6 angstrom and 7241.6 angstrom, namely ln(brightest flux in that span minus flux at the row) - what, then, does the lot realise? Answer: -1.6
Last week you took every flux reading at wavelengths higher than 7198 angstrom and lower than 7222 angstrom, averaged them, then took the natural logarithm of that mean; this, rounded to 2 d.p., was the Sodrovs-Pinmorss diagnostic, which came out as 2.61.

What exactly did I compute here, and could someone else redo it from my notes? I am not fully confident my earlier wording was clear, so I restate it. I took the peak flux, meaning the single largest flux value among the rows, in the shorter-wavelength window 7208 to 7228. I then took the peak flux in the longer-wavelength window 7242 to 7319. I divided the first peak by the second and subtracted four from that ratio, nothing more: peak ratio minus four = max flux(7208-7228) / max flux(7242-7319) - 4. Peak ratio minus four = -3.03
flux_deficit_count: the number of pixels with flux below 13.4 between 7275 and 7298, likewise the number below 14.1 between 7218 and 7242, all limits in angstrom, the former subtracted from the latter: 0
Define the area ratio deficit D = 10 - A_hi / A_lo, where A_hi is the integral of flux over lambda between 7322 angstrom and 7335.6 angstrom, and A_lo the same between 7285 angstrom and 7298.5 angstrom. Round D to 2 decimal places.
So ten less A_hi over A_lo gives 8.86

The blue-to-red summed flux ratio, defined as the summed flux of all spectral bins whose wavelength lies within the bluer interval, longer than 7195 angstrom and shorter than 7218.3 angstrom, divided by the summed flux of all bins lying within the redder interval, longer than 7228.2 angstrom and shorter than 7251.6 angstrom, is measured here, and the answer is 1.037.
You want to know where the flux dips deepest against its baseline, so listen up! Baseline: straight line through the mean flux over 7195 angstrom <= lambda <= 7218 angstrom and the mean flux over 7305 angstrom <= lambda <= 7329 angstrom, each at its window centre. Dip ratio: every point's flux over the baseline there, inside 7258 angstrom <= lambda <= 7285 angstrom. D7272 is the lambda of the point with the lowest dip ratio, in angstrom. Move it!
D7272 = 7280.02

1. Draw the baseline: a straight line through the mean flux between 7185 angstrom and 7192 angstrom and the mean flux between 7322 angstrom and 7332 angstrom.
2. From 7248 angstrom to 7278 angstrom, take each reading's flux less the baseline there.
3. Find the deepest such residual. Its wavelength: 7269.97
